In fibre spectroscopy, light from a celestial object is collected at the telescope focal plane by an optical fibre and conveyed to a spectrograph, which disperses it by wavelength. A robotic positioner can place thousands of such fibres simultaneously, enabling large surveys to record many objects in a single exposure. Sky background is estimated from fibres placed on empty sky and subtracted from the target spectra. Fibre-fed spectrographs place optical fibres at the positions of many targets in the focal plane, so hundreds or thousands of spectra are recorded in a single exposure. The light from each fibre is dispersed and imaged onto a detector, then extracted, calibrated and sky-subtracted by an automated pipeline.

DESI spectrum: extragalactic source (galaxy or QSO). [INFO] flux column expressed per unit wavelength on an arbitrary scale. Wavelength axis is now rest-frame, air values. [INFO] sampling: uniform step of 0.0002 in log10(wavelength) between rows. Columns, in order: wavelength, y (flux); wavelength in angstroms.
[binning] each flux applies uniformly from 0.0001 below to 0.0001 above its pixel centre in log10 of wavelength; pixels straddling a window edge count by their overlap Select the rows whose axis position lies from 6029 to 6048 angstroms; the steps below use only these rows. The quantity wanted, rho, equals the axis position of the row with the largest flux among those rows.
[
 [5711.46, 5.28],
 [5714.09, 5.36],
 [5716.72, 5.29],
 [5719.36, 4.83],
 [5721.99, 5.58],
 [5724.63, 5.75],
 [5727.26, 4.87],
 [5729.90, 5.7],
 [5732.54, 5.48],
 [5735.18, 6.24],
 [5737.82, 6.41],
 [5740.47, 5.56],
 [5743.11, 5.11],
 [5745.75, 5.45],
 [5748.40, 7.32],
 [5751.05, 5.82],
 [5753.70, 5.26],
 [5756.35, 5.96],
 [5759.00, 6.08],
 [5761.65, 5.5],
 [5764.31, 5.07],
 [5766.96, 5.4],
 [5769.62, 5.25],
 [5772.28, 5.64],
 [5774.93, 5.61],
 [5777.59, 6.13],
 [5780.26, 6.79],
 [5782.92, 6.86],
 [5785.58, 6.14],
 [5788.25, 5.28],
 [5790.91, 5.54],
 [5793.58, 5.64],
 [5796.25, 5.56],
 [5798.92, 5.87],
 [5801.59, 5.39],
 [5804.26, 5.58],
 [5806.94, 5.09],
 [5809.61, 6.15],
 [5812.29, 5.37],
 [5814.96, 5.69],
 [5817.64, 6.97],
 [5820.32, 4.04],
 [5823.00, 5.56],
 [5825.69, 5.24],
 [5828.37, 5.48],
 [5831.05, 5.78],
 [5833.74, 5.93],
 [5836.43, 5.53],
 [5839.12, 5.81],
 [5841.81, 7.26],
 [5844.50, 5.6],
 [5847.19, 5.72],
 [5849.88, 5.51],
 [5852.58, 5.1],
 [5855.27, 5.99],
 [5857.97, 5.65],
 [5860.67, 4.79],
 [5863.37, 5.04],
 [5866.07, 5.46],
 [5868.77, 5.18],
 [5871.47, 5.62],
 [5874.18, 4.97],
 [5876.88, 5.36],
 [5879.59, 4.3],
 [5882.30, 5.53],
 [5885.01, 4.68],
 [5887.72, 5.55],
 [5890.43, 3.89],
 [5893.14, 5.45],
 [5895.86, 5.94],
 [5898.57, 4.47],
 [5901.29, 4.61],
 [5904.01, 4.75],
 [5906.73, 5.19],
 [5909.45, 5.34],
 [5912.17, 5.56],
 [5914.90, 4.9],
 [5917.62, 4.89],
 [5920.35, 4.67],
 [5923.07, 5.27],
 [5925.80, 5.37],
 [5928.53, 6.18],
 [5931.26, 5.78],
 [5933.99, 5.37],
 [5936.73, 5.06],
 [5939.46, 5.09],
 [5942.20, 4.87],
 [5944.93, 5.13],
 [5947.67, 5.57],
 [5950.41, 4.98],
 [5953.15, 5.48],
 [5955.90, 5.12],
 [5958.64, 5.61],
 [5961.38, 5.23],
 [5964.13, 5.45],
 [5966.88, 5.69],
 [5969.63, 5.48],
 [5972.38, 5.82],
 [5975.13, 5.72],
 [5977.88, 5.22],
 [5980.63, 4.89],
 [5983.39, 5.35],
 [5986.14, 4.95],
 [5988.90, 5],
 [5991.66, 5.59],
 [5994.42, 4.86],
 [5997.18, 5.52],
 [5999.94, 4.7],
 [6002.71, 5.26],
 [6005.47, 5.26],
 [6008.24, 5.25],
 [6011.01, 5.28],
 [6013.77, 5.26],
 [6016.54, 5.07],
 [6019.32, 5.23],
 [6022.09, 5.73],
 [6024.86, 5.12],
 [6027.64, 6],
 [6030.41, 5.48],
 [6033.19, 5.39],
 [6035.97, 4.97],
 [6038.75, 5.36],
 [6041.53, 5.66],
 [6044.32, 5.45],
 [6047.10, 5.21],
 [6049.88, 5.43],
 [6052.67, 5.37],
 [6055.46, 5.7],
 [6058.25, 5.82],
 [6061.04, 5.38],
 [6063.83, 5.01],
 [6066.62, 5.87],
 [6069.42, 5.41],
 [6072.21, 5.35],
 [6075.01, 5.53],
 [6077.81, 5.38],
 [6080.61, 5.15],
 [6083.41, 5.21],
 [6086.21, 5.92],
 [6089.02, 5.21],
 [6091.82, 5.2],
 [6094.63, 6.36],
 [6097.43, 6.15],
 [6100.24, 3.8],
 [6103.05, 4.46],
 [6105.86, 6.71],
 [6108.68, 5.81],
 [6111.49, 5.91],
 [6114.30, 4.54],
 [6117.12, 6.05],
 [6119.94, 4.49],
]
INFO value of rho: 6041.53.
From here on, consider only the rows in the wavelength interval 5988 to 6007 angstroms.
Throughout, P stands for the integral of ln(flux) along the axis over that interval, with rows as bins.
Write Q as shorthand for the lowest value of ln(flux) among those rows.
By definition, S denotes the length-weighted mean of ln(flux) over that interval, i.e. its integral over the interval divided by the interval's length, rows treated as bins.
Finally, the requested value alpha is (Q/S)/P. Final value 0.0302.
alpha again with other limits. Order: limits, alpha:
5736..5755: 0.0277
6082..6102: 0.0239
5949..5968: 0.0300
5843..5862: 0.0285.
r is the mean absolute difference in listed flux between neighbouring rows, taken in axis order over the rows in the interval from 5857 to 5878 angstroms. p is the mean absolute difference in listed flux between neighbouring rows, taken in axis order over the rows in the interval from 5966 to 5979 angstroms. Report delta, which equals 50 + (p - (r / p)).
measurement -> 48.7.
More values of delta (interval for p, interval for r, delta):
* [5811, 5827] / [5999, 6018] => 51.2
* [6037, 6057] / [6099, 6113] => 45.9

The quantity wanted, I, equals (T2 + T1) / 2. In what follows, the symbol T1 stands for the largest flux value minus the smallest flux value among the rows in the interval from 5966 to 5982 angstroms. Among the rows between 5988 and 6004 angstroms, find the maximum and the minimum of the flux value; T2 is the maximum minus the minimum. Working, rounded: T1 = 0.93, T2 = 0.89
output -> 0.9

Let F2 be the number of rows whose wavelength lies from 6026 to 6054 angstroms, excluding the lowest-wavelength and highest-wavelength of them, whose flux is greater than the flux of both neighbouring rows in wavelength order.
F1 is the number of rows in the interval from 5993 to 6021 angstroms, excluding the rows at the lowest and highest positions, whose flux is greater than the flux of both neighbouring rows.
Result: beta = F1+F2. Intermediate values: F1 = 2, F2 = 2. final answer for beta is 4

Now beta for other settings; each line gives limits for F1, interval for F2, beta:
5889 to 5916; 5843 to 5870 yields 5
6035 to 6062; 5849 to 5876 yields 6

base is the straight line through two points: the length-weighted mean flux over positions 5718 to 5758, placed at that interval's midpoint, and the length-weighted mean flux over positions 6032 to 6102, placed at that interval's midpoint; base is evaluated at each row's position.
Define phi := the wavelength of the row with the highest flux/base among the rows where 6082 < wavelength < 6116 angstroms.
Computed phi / 6105.86 angstroms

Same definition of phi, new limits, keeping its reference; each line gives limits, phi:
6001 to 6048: 6027.64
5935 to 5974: 5972.38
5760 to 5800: 5782.92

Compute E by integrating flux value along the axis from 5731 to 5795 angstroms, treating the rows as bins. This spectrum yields 372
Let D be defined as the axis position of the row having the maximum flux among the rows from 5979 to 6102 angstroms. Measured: 6094.63 angstroms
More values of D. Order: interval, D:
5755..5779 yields 5777.59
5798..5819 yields 5817.64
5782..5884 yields 5841.81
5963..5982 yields 5972.38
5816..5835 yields 5817.64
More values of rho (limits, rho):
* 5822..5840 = 5833.74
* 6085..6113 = 6105.86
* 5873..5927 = 5895.86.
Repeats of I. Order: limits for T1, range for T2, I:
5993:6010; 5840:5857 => 1.5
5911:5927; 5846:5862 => 1.0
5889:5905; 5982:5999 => 1.4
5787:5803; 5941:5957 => 0.6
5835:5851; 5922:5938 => 1.4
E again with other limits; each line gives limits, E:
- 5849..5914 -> 335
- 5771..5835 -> 366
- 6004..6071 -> 362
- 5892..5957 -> 339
